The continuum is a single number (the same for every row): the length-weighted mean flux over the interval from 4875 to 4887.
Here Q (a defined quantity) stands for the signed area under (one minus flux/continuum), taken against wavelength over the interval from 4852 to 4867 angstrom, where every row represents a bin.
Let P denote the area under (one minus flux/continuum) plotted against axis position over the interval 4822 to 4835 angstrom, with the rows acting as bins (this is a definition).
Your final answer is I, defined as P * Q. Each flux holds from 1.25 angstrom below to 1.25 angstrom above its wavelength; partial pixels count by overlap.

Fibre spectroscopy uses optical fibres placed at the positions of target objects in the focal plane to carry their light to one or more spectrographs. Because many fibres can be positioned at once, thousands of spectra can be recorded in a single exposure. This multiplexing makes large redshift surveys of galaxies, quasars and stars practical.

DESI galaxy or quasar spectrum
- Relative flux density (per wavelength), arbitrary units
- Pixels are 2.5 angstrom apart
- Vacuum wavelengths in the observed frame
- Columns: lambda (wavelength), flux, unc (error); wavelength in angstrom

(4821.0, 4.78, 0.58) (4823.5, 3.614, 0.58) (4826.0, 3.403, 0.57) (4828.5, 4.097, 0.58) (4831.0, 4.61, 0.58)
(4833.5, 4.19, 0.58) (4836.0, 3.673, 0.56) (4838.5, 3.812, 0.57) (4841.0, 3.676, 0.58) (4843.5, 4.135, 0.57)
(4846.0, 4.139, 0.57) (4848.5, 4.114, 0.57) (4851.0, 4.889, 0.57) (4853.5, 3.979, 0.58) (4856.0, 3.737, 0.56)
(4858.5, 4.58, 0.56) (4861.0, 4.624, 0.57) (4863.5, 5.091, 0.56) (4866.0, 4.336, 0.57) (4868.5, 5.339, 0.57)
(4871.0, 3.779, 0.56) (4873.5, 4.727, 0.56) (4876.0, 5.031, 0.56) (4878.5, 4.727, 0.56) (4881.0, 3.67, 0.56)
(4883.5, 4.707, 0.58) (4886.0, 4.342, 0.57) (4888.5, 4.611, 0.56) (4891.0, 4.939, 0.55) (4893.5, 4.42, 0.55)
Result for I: 0.4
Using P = 1.4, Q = 0.3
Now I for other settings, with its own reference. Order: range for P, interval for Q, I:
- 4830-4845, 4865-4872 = -0.1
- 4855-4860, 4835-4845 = 0.5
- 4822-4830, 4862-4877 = -1.0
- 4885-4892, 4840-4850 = -0.2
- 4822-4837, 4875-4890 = -0.2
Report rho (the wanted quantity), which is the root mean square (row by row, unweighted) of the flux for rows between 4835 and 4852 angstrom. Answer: 4.08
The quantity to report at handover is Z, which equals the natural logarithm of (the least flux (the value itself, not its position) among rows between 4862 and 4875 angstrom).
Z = 1.33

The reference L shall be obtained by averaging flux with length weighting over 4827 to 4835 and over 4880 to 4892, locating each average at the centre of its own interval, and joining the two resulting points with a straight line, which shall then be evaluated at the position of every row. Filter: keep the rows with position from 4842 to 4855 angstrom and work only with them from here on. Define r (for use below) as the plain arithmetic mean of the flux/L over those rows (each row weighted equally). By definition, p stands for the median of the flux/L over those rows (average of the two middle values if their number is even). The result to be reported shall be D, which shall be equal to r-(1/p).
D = -0.06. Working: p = 0.96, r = 0.98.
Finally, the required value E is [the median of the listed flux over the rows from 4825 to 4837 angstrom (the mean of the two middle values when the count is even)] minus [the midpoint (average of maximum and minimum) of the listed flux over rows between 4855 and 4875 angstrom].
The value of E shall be -0.44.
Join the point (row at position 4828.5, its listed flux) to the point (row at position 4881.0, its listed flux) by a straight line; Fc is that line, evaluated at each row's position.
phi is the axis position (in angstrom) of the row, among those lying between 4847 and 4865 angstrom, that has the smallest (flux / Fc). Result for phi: 4856.0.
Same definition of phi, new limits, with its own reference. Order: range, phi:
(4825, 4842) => 4826.0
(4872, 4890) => 4881.0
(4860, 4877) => 4871.0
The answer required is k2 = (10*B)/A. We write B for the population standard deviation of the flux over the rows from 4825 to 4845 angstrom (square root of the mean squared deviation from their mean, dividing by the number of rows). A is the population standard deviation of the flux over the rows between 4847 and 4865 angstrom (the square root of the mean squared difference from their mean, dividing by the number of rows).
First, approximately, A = 0.46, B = 0.36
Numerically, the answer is 7.7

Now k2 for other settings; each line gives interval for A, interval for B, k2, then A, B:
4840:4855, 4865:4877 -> 14.9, 0.37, 0.54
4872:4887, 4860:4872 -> 12.7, 0.43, 0.55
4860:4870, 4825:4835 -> 11.1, 0.39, 0.43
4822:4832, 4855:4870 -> 11.1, 0.47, 0.52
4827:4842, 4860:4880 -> 13.7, 0.33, 0.46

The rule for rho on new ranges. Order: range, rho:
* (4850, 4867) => 4.48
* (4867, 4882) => 4.59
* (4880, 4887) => 4.26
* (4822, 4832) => 3.96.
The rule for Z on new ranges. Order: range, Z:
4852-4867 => 1.32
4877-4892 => 1.30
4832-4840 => 1.30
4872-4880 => 1.55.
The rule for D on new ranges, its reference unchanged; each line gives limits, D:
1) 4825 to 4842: -0.20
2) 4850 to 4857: -0.12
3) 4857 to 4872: 0.11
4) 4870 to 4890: 0.05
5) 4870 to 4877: 0.09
